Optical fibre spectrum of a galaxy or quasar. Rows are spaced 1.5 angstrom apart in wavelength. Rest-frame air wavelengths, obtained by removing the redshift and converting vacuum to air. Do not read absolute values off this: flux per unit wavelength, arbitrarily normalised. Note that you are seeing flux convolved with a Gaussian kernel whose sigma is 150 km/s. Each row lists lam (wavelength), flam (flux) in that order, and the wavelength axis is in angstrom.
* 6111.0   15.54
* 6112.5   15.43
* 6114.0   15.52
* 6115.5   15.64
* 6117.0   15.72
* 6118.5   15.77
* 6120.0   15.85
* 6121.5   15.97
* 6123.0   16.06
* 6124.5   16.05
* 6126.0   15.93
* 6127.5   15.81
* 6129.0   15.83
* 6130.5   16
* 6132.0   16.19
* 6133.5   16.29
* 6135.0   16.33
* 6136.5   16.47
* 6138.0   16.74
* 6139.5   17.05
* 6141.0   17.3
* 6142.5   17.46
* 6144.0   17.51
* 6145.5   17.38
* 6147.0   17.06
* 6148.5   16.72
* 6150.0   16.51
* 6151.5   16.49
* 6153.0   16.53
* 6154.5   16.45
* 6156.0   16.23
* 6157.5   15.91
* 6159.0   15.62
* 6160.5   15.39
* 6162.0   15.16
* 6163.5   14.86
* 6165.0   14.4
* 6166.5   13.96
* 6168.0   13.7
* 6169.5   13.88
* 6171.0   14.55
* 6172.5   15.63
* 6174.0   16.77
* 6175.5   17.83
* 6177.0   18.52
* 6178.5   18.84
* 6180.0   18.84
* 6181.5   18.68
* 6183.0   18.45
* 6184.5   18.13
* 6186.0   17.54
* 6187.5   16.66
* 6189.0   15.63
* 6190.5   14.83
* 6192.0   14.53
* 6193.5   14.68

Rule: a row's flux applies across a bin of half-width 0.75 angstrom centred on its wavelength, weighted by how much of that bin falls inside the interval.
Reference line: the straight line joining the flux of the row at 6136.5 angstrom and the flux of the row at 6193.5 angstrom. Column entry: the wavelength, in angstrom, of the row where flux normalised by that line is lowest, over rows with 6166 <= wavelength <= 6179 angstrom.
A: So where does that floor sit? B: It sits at 6168.0 angstrom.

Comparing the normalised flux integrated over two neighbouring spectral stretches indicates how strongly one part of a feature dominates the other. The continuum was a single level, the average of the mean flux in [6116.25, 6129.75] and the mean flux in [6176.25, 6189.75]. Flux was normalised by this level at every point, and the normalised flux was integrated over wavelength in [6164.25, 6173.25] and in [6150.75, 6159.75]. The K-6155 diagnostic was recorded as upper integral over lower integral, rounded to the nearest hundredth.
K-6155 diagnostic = 0.89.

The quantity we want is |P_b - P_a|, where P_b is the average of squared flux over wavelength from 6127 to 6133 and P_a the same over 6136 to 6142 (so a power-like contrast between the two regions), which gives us 31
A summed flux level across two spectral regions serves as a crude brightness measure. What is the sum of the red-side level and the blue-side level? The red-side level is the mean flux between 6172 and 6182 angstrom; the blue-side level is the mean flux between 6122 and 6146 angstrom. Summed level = 34.4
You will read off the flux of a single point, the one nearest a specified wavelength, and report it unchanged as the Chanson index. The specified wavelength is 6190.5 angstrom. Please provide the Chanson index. 14.83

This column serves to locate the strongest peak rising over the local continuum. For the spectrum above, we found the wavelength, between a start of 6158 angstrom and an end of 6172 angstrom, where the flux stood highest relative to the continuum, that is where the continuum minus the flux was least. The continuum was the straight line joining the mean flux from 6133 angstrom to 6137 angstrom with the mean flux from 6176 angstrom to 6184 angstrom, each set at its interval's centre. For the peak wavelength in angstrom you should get 6159.0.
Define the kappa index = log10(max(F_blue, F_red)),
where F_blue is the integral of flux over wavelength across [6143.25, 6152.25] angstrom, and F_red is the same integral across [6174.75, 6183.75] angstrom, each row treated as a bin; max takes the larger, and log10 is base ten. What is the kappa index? 2.22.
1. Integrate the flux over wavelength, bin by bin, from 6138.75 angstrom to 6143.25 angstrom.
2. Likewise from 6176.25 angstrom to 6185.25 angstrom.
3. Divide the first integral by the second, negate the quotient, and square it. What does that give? 0.2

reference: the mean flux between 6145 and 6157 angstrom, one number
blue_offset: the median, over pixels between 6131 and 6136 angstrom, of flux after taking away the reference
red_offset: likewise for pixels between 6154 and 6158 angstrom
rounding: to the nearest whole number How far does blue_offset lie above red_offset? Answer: 0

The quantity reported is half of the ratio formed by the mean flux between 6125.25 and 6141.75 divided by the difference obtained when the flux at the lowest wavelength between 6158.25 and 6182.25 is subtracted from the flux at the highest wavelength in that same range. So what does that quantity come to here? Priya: 3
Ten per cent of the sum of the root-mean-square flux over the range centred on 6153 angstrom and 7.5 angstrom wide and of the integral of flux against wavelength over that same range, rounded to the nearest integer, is 14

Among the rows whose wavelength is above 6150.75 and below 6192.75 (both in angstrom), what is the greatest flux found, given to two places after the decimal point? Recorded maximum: 18.84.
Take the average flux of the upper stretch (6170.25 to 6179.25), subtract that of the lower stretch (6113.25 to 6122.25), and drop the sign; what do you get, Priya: 1.3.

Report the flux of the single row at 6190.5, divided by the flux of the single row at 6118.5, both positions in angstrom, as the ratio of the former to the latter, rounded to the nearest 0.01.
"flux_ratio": 0.94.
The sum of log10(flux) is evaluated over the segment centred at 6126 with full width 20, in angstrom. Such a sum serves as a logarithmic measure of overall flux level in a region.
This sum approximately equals 16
